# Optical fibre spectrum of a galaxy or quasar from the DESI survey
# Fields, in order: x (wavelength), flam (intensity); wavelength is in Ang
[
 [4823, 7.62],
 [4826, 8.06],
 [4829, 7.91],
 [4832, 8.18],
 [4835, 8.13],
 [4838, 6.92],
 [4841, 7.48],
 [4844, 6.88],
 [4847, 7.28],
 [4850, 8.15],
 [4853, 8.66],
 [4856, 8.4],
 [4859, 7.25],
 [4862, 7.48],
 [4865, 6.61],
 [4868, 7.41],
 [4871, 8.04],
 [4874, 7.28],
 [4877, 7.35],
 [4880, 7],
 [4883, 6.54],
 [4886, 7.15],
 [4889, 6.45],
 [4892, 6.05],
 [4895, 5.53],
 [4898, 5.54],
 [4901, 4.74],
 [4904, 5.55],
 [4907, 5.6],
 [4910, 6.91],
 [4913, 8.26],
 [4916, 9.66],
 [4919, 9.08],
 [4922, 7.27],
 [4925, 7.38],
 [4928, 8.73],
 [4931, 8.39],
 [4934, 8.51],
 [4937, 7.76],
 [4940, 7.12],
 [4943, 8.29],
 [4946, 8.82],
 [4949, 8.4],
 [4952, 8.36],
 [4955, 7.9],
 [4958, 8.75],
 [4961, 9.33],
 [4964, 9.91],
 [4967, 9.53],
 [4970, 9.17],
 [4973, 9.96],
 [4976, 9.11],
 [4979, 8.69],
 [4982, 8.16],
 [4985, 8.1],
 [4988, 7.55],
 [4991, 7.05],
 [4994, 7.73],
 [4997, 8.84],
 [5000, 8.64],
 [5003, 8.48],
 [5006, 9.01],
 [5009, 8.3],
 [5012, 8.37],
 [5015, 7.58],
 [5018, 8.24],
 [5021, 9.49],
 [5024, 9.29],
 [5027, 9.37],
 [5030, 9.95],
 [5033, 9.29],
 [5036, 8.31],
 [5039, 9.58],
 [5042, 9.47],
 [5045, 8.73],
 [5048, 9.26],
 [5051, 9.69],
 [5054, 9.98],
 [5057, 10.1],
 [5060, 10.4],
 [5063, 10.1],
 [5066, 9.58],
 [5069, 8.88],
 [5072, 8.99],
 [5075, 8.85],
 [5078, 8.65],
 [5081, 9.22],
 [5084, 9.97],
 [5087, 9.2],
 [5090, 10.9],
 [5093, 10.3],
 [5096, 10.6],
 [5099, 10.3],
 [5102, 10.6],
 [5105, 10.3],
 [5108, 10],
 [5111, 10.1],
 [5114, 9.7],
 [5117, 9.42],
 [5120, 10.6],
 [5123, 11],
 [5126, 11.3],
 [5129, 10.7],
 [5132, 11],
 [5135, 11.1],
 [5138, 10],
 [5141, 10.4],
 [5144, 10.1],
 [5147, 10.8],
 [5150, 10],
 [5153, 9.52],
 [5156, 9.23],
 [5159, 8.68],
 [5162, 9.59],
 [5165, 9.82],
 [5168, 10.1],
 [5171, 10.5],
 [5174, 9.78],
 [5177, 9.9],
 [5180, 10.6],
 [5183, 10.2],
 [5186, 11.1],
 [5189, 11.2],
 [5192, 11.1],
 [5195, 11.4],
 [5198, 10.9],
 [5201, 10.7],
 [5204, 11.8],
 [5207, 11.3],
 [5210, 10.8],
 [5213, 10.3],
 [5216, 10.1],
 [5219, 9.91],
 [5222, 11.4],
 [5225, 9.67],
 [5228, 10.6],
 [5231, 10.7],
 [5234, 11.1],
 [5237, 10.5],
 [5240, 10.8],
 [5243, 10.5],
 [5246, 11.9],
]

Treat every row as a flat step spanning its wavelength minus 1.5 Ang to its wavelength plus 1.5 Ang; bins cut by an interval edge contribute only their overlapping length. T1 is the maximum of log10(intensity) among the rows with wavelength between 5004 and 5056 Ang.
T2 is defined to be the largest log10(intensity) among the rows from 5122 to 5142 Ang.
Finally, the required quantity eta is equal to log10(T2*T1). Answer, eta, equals 0.022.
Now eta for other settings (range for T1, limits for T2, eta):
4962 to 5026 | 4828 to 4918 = -0.007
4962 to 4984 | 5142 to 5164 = 0.014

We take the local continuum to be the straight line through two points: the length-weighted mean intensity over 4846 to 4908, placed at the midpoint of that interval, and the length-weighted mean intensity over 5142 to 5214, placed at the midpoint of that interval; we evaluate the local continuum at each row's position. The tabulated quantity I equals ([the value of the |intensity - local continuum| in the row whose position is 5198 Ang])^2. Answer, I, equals 0.07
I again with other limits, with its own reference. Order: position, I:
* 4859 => 0.35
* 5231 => 0.10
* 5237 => 0.34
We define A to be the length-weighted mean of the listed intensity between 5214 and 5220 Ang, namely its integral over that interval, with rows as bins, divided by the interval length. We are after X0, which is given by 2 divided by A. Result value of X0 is 0.199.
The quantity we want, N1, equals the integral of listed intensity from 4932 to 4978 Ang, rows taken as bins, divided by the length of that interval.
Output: 8.7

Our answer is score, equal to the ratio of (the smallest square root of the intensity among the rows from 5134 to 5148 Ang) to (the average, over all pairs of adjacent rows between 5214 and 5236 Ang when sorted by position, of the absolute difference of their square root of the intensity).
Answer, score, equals 25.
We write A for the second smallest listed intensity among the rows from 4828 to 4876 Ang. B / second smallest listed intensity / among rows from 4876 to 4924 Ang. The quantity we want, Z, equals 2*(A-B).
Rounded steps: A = 6.88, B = 5.53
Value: 3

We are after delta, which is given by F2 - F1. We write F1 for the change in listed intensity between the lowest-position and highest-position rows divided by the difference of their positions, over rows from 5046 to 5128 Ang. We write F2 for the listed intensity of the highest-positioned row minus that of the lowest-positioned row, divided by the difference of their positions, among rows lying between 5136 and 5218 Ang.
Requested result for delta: -0.025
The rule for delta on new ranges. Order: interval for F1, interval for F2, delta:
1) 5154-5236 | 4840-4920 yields -0.003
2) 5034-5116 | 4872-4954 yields -0.004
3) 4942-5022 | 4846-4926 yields -0.014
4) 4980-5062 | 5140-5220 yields -0.035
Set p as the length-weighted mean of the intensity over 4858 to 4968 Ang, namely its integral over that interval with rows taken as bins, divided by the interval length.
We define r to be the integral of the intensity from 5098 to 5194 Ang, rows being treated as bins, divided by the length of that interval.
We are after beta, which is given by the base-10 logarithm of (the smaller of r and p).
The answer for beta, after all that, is 0.88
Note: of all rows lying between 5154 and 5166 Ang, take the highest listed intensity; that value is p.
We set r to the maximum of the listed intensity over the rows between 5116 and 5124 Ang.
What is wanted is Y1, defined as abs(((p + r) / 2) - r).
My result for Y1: 0.6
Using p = 9.82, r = 11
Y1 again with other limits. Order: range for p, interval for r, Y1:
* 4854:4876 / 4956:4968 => 0.8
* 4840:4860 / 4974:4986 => 0.2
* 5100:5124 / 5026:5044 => 0.5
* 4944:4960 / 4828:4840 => 0.3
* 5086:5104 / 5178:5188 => 0.1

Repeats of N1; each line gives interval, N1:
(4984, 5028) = 8.4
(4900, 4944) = 7.6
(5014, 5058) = 9.2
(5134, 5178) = 10.0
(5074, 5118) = 9.9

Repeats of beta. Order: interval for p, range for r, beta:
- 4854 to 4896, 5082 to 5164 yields 0.85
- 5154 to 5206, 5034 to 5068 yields 0.98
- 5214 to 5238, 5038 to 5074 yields 0.98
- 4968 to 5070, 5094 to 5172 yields 0.95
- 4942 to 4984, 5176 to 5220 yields 0.95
